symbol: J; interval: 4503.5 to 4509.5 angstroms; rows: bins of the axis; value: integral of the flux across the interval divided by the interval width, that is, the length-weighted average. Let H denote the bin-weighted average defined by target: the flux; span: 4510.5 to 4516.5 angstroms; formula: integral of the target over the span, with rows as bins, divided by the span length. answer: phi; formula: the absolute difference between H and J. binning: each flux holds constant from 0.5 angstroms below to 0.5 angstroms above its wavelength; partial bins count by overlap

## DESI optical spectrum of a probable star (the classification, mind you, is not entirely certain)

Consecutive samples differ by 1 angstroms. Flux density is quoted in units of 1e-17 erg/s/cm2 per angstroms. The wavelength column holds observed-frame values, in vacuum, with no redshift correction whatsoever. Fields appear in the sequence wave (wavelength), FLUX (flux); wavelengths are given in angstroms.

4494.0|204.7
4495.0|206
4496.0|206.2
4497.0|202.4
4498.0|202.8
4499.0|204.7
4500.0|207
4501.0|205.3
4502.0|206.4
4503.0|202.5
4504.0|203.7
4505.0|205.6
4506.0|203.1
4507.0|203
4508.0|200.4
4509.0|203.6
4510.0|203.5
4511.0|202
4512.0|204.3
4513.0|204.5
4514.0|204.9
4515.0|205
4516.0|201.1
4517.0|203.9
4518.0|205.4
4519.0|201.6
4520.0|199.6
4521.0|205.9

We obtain 0.4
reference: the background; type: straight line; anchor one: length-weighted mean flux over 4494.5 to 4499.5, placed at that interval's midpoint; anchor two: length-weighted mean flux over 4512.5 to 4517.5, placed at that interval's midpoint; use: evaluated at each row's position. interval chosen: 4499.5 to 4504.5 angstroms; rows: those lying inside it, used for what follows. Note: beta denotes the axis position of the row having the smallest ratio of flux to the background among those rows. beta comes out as 4503.0 angstroms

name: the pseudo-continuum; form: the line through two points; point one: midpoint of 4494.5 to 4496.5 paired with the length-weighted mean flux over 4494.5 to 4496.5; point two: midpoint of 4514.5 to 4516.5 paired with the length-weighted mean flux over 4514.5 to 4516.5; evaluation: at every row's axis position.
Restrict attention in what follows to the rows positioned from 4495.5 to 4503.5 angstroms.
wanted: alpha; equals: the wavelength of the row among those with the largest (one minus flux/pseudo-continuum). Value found 4497.0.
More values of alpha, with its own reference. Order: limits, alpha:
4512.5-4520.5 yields 4520.0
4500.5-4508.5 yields 4508.0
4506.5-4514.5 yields 4508.0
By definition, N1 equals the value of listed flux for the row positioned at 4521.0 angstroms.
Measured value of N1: 205.9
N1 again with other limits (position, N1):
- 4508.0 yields 200.4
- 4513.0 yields 204.5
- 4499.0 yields 204.7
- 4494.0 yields 204.7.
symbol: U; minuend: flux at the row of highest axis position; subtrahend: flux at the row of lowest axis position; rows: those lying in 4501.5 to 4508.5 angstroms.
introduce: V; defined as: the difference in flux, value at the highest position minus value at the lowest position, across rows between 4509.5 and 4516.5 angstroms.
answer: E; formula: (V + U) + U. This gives -14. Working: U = -6.0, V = -2.4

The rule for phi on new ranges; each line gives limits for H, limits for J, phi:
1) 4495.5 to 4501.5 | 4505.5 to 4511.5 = 2.1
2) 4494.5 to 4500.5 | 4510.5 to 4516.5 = 1.2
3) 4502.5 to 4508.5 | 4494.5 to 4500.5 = 1.8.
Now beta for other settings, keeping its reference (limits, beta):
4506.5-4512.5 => 4508.0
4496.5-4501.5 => 4497.0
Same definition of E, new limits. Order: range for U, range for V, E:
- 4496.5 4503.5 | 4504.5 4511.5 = -3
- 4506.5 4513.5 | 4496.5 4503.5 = 3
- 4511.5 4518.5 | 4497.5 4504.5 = 3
